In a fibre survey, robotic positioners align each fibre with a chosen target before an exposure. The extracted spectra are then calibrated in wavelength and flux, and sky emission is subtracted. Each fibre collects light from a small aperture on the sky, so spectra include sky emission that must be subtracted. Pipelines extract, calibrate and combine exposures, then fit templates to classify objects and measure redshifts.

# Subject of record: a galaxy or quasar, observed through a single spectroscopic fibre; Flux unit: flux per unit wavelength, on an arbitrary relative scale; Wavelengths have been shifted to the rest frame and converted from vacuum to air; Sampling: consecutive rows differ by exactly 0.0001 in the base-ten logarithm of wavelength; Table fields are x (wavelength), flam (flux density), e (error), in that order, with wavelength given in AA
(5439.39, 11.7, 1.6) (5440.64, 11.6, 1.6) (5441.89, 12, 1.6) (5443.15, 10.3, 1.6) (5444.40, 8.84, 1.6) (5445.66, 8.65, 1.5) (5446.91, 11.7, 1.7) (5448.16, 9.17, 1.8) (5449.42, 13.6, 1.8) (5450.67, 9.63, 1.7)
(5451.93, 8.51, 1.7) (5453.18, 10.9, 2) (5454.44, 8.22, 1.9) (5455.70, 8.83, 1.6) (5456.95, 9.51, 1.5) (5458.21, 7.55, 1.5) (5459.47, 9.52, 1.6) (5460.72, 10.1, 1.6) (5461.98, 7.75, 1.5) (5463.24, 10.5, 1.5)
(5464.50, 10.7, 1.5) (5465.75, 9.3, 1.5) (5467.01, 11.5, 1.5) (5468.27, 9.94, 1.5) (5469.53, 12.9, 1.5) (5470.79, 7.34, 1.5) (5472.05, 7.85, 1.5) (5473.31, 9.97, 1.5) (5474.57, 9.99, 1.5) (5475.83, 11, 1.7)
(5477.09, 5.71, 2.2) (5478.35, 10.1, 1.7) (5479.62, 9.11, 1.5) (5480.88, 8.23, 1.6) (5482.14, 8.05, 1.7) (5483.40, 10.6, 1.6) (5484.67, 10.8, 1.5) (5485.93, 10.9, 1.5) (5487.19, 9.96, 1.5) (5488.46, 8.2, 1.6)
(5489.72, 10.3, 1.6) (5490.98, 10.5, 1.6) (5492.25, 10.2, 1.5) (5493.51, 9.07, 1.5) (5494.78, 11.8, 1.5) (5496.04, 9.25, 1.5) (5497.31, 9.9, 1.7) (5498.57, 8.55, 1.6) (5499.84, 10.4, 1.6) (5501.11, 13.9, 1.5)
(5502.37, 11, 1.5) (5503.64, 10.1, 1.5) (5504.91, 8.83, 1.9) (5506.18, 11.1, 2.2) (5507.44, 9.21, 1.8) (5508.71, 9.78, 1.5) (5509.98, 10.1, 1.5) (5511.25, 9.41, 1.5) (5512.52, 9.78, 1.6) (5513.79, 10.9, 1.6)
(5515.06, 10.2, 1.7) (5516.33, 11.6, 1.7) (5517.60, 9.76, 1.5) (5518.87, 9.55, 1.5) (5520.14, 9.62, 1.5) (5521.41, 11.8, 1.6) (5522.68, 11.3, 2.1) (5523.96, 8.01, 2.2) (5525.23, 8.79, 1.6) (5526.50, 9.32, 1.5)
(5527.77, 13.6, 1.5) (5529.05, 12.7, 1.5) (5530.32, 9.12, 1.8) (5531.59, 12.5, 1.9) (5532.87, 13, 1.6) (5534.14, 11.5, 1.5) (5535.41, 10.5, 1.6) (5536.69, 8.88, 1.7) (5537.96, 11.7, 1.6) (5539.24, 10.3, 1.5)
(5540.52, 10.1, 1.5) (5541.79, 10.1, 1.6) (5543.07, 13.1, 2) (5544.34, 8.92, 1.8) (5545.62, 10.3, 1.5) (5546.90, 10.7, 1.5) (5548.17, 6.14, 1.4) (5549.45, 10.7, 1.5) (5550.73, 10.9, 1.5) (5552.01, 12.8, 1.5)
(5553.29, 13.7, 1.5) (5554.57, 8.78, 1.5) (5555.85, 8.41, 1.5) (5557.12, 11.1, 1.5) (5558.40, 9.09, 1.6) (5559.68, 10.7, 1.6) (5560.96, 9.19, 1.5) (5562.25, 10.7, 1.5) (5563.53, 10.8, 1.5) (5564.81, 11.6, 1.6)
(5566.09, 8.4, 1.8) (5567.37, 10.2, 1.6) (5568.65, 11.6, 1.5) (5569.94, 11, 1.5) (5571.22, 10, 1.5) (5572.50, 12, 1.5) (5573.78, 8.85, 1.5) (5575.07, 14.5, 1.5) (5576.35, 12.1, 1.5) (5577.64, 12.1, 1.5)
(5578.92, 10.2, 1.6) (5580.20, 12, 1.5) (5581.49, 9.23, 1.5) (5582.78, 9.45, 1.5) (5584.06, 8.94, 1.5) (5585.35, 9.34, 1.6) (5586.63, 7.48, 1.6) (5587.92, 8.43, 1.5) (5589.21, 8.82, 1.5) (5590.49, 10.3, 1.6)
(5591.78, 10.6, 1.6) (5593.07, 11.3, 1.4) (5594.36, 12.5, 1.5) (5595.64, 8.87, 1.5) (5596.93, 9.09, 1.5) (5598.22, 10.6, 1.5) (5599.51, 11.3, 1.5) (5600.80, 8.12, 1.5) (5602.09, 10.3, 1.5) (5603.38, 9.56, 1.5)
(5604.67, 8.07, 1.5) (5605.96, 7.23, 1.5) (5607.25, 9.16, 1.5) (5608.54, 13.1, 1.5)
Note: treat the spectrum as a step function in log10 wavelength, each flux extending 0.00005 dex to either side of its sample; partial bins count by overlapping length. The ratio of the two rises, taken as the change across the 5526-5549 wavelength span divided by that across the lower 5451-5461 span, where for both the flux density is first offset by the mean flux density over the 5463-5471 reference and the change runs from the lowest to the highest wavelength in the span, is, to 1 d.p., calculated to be -2.0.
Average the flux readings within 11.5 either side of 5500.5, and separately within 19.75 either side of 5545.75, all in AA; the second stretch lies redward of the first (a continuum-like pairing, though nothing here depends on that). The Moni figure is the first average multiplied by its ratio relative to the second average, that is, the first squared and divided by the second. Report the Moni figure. 9.7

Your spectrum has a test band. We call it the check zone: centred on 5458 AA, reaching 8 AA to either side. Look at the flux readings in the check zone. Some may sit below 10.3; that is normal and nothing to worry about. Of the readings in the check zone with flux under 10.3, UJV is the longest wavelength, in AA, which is 5465.75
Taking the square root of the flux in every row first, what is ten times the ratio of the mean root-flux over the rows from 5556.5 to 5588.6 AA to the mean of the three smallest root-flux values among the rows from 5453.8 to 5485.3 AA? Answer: 12.3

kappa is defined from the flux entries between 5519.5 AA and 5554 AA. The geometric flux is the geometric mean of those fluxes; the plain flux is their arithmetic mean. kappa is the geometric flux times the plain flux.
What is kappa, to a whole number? 114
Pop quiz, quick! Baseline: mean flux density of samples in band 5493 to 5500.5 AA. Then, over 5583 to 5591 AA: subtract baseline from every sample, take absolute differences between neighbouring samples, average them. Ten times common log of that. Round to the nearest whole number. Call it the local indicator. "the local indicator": 0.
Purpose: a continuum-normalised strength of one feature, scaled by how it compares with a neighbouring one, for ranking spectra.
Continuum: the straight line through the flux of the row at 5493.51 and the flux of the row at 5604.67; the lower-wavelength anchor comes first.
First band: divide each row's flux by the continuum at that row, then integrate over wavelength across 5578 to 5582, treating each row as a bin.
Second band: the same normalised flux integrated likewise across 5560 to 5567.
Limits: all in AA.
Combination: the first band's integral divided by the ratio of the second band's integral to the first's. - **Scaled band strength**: 3.1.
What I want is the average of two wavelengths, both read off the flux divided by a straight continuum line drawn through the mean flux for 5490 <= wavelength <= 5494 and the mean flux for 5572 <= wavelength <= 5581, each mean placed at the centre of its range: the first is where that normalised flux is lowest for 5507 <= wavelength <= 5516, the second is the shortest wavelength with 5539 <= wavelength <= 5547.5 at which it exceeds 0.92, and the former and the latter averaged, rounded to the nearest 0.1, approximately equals 5523.3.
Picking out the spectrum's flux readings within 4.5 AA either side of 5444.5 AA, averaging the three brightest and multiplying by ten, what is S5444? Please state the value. 118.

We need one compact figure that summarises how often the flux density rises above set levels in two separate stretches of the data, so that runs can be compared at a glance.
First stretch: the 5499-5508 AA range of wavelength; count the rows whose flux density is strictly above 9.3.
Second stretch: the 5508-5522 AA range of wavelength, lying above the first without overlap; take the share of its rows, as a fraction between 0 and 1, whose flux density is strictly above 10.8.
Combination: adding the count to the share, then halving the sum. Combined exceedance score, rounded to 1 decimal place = 2.6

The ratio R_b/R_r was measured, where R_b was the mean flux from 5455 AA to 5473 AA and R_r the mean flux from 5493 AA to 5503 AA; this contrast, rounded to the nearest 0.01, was 0.91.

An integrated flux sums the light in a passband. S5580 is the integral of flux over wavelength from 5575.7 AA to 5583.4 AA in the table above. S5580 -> 84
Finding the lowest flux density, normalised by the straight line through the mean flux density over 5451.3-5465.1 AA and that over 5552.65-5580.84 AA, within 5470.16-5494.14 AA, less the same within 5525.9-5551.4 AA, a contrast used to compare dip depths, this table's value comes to 0.015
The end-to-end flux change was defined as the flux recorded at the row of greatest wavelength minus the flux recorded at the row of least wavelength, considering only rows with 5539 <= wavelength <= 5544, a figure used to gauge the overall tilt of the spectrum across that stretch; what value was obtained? 2.8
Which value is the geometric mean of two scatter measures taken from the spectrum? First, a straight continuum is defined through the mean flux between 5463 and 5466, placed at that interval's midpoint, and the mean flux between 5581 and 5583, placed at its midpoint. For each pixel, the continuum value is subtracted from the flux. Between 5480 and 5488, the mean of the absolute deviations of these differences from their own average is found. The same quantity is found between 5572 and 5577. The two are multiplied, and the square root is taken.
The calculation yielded 1.28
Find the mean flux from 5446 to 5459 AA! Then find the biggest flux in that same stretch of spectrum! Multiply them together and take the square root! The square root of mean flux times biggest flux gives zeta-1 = 11.5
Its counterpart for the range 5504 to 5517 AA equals 10.8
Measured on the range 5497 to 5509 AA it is 12.0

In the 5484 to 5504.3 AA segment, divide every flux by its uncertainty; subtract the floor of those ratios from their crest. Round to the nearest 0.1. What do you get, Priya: 4.1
